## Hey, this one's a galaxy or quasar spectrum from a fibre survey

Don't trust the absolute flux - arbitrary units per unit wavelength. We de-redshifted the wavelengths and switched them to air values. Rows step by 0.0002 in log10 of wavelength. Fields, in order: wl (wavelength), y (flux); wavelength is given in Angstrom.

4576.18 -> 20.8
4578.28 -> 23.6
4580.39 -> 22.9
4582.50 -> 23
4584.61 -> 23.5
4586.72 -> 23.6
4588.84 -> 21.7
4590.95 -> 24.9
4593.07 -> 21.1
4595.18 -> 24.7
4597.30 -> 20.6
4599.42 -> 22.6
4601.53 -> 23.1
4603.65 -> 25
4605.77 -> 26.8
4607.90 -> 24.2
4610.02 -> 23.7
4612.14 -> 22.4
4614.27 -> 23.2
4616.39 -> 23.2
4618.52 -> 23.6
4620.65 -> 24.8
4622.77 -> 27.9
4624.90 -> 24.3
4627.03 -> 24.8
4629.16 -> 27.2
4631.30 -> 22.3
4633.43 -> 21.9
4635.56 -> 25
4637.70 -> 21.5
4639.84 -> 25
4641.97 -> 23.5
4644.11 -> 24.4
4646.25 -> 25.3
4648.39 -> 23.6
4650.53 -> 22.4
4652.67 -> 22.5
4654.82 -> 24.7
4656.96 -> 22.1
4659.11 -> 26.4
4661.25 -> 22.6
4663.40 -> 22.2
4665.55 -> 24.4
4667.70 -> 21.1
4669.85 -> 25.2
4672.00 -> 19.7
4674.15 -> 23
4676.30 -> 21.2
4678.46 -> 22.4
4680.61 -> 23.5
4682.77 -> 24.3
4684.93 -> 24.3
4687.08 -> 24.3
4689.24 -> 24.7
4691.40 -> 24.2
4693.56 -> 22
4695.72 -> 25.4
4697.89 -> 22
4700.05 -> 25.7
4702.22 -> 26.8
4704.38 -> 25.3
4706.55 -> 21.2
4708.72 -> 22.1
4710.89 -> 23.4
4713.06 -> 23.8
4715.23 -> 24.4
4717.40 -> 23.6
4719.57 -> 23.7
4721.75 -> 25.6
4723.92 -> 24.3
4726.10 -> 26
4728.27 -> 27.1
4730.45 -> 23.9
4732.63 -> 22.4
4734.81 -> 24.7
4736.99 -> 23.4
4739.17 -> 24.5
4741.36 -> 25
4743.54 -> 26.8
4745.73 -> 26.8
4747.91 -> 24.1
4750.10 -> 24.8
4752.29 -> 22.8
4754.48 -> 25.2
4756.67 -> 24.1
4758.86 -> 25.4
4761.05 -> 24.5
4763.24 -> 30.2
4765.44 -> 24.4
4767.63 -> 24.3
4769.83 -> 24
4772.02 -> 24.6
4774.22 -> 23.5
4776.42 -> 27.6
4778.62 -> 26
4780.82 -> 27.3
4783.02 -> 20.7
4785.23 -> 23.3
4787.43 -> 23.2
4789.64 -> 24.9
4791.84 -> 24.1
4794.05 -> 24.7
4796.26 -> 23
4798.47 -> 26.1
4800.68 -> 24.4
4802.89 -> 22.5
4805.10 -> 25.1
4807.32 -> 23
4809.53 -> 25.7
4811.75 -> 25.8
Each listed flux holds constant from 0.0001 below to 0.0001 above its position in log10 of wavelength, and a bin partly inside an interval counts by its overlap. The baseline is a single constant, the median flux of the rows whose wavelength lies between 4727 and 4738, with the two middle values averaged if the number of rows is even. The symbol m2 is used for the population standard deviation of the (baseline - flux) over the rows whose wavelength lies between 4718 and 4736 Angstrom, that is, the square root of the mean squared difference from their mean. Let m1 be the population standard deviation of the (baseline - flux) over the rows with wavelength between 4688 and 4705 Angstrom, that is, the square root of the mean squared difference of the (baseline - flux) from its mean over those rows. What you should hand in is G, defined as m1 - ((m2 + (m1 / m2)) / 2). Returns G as 0.34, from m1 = 1.61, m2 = 1.39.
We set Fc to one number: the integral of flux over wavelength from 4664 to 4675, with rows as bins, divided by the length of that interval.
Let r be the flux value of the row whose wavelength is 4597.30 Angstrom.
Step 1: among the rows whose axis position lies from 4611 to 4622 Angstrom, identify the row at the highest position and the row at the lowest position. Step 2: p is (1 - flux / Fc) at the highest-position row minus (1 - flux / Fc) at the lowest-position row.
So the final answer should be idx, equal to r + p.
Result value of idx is 20.5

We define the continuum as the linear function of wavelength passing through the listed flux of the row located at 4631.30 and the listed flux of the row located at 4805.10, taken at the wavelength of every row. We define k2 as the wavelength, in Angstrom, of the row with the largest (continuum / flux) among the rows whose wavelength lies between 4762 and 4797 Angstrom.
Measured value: 4783.02 Angstrom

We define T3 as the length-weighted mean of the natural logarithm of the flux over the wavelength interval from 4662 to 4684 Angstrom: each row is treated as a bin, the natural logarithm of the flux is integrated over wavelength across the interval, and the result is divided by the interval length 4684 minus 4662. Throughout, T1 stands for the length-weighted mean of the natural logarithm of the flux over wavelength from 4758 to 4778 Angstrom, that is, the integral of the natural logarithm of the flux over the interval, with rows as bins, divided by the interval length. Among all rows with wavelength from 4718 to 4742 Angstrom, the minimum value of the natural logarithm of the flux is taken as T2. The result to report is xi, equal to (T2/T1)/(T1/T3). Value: 0.928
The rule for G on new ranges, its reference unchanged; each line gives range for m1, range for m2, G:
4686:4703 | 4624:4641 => 0.24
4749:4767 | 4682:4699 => 0.58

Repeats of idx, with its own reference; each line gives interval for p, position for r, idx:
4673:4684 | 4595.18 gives 24.6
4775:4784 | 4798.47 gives 26.4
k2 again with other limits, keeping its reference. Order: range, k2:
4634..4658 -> 4637.70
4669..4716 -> 4672.00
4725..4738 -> 4732.63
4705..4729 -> 4706.55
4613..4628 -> 4616.39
